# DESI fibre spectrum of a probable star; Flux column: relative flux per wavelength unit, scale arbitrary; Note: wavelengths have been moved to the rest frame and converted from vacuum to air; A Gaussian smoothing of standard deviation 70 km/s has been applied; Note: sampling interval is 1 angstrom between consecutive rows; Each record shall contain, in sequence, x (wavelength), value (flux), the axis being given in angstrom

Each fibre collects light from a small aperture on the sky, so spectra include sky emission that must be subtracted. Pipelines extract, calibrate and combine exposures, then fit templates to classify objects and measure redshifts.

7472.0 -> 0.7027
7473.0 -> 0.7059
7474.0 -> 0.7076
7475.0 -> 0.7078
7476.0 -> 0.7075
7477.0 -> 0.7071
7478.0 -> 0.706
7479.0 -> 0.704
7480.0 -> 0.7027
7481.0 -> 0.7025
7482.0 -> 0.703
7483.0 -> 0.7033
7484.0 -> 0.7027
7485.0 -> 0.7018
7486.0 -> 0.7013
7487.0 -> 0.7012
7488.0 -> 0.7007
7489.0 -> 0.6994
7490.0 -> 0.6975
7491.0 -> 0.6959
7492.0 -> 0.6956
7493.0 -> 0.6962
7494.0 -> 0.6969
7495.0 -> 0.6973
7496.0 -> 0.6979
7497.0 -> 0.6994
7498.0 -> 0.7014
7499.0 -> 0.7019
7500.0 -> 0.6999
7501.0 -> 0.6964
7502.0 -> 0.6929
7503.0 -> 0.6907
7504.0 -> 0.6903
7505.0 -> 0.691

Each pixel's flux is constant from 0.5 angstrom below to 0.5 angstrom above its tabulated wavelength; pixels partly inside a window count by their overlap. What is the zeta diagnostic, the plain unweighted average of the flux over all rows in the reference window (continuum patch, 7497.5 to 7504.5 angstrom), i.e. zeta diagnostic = 0.696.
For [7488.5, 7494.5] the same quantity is 0.697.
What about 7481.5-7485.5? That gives 0.703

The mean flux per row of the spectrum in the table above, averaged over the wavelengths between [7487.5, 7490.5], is 0.699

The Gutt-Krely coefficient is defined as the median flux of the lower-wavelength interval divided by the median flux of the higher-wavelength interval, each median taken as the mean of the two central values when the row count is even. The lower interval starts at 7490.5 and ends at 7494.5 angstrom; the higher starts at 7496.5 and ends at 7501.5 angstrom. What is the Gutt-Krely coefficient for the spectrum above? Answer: 0.99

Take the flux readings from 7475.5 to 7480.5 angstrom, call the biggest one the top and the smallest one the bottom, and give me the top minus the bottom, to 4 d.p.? 0.0048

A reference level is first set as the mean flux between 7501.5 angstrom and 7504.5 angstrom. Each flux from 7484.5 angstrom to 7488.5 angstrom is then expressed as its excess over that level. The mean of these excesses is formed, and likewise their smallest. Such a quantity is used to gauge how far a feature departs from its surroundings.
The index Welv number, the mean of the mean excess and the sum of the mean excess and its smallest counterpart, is 0.015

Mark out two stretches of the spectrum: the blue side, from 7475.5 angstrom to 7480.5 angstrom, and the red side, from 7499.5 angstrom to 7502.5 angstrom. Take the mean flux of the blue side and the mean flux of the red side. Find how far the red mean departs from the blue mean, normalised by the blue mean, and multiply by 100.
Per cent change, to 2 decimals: -1.28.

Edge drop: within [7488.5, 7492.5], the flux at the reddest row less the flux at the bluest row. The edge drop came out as -0.0038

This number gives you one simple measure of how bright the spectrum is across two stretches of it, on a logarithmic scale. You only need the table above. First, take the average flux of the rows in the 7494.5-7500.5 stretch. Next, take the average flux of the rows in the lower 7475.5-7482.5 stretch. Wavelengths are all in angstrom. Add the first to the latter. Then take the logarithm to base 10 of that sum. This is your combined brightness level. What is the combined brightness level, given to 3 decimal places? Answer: 0.147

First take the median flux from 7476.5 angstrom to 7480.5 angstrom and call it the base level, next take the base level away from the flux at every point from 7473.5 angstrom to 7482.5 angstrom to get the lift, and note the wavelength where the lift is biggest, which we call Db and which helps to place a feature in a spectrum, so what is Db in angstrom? 7475.0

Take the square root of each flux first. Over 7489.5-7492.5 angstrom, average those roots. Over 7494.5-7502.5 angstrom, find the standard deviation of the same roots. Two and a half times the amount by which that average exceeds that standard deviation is 2.08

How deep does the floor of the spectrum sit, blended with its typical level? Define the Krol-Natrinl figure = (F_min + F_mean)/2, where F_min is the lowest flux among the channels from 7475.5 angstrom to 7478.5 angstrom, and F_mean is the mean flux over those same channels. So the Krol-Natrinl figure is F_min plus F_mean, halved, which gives 0.706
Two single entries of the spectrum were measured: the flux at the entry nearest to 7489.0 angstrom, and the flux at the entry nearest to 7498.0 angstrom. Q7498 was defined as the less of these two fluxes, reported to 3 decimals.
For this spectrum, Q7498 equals 0.699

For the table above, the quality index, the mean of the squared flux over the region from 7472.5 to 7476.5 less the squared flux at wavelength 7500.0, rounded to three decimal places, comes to 0.010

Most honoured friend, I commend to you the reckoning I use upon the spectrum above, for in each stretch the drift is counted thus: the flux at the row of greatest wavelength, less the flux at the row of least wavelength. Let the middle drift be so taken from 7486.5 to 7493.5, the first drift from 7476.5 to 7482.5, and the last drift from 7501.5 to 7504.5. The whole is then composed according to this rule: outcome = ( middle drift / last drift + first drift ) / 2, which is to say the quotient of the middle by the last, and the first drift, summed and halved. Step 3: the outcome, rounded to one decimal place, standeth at 1.0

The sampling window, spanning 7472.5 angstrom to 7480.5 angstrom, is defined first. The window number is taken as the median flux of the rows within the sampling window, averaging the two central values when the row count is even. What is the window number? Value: 0.707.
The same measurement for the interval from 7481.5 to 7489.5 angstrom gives 0.702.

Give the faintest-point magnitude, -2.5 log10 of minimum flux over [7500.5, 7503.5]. 0.402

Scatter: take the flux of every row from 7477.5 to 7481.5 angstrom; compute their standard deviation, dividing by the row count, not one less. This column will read 0.0014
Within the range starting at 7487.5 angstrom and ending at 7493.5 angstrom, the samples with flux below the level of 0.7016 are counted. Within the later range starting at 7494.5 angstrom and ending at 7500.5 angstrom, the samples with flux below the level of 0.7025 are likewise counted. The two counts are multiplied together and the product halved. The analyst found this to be 18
